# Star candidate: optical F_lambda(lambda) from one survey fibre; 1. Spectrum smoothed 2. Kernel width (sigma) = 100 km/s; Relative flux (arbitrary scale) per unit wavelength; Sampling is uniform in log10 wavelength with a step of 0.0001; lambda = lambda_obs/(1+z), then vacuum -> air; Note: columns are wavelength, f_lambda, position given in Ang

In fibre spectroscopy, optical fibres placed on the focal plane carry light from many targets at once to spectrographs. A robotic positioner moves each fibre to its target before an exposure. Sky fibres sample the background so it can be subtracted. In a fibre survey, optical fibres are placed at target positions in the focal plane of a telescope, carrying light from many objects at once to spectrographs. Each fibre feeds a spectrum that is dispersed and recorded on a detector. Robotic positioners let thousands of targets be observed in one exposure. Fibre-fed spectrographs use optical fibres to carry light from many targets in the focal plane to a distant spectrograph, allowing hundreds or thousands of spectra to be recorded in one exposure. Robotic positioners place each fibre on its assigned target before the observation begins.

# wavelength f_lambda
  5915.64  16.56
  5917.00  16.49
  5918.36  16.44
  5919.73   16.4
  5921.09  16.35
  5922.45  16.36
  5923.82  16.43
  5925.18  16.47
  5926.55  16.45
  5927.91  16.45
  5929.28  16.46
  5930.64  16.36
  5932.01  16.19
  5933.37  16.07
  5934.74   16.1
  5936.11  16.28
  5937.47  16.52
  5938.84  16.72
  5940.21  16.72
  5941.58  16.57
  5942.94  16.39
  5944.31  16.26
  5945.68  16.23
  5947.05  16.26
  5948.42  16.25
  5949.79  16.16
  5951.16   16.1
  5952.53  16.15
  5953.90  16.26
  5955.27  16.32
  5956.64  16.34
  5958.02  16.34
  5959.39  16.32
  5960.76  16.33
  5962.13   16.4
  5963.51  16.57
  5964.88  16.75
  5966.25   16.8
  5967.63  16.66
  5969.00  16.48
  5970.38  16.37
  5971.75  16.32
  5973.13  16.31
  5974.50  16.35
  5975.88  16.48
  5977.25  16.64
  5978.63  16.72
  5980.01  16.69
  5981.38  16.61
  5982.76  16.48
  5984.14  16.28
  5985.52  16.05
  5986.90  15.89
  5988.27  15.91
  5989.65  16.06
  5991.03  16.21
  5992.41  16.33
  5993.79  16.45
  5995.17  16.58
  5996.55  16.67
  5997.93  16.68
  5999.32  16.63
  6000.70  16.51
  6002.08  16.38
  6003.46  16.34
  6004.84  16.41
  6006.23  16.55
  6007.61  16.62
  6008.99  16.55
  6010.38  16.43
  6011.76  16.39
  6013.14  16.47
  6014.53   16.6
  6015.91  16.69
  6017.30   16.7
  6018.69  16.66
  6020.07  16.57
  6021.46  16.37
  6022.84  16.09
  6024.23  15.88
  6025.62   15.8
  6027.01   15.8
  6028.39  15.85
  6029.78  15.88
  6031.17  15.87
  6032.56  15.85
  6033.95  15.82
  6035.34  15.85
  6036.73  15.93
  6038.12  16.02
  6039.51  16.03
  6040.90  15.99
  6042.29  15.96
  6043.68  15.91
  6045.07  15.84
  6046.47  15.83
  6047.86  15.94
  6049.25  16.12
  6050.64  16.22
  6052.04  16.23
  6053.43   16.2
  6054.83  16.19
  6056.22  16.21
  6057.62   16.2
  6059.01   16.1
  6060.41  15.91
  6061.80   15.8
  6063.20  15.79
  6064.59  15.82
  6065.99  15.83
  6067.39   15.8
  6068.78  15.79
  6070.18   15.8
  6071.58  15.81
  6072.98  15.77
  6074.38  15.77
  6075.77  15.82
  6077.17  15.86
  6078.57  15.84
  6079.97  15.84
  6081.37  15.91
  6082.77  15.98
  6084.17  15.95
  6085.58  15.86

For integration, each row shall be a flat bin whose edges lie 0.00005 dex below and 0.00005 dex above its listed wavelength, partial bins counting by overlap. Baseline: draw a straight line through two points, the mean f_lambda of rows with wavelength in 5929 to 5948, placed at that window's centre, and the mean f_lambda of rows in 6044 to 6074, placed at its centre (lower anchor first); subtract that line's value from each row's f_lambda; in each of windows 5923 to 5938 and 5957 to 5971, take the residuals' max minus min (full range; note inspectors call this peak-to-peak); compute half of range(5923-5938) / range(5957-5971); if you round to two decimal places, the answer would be 0.46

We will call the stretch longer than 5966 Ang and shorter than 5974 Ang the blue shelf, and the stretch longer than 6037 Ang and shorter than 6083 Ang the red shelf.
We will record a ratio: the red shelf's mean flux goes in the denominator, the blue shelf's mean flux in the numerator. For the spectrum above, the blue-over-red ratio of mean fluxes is 1.03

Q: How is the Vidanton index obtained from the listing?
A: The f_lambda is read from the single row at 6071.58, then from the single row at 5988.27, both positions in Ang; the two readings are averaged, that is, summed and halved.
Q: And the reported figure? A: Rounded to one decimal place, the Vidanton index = 15.9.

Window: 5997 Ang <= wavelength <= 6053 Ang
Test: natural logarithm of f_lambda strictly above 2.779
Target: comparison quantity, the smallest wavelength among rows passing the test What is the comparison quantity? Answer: 5997.93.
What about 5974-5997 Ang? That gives 5974.50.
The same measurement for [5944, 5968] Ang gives 5944.31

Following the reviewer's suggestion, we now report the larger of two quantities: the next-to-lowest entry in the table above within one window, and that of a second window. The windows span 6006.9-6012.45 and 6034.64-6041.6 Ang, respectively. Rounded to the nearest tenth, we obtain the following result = 16.4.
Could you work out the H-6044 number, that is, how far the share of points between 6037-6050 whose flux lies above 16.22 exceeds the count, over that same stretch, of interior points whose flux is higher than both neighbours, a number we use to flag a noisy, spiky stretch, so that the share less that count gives -1.0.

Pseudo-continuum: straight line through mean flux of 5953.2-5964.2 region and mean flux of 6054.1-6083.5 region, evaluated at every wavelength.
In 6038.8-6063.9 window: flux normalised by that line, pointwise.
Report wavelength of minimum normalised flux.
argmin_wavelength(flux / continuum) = 6046.47 Ang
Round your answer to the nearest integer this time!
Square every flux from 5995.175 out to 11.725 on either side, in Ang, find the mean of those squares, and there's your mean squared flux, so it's 267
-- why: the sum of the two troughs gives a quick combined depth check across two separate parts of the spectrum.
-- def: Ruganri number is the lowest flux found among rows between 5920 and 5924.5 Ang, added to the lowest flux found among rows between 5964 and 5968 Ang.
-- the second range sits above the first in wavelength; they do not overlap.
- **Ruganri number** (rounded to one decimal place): 33.0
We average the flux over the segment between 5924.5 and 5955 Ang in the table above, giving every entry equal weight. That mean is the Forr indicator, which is 16.3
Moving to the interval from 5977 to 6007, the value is 16.4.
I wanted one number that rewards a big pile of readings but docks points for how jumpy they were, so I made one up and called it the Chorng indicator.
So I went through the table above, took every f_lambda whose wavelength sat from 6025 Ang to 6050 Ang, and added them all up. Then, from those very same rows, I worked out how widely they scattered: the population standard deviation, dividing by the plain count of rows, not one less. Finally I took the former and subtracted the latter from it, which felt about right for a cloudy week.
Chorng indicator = 286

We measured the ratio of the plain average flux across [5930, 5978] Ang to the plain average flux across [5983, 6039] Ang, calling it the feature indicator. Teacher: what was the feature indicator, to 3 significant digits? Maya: 1.01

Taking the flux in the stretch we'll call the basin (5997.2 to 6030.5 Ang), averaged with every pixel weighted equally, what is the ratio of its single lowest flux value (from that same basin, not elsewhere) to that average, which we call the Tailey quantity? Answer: 0.965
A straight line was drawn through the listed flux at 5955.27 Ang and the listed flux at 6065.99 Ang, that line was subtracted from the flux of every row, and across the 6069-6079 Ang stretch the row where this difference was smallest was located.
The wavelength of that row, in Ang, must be 6072.98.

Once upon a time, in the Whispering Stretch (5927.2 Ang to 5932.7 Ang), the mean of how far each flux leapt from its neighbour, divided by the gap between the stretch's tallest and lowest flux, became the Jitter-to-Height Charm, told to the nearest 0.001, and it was 0.346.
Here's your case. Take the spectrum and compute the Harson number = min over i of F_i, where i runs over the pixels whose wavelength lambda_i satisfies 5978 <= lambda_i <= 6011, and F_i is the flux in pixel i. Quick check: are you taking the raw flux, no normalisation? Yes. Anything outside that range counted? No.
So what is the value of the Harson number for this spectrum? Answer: 15.89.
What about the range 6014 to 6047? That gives 15.8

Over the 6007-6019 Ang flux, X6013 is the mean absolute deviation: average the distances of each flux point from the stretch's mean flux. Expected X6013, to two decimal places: 0.10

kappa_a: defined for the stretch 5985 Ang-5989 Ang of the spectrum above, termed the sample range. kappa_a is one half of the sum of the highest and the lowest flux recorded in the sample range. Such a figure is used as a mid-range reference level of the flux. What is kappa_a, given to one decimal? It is 16.0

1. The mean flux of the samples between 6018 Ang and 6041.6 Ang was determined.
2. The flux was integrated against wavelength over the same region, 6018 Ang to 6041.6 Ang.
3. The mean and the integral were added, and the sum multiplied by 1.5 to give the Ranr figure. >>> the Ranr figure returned 591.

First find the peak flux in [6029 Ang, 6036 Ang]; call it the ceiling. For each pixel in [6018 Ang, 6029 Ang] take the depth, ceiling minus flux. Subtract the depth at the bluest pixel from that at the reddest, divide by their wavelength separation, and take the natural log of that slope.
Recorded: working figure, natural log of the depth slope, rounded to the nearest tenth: -2.5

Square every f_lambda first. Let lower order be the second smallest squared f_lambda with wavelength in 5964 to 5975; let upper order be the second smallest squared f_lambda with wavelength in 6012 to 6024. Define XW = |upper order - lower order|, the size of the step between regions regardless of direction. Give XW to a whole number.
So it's 2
